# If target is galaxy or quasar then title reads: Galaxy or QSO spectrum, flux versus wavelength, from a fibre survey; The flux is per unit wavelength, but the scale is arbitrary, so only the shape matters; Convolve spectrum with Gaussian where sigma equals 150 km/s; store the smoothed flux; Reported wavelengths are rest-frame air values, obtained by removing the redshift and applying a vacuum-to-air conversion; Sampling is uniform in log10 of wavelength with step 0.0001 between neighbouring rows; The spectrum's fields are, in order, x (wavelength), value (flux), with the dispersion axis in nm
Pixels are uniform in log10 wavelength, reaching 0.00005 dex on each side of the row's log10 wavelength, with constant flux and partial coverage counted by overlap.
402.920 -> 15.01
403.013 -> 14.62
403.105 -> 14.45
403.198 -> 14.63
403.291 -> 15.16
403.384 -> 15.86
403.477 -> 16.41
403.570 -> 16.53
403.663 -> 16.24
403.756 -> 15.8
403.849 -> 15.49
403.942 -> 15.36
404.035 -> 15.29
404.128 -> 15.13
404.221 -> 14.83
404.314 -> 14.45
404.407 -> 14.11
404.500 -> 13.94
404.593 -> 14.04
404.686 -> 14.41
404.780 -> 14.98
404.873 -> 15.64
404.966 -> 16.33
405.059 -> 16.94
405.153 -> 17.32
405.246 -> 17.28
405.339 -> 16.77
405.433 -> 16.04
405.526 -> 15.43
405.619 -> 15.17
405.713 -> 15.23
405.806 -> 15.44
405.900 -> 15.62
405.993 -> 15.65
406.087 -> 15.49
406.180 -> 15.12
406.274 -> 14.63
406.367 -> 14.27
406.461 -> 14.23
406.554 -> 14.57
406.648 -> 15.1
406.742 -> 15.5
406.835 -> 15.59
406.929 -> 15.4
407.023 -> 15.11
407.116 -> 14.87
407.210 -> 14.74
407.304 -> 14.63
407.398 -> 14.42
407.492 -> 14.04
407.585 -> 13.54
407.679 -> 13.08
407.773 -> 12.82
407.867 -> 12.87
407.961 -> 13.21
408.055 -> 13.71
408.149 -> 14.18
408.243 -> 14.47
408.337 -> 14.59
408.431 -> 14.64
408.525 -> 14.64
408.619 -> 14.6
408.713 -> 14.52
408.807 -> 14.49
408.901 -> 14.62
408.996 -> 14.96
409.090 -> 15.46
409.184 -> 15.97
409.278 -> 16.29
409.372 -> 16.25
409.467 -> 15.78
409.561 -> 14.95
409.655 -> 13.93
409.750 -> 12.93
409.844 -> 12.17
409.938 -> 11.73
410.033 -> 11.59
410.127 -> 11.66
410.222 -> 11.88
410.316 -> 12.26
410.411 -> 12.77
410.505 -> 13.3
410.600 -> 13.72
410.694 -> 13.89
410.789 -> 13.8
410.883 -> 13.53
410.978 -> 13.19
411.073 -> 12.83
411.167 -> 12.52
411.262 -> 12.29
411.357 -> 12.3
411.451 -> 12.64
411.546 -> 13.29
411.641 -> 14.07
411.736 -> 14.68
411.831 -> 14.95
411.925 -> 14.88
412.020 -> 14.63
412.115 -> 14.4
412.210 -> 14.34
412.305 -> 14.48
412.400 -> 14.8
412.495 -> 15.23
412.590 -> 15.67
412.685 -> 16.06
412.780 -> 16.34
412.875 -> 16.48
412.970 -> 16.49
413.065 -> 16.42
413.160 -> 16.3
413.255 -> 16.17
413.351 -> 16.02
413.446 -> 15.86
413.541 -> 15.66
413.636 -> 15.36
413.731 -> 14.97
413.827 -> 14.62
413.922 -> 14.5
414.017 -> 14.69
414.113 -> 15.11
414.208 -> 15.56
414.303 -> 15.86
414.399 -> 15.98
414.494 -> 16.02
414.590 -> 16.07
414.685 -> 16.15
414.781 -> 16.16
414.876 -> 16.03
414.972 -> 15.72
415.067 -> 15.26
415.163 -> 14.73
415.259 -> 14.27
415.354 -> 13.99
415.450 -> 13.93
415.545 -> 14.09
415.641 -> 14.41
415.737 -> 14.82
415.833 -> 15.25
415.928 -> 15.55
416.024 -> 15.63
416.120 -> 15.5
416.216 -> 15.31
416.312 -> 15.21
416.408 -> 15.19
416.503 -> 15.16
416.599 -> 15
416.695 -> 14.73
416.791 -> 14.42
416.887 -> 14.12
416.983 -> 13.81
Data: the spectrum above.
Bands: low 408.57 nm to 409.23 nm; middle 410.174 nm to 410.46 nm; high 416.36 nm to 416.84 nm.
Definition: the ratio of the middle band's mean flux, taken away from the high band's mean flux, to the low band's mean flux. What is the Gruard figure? 0.17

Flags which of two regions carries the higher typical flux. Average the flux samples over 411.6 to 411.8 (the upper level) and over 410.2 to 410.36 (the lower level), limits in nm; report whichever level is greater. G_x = 14.4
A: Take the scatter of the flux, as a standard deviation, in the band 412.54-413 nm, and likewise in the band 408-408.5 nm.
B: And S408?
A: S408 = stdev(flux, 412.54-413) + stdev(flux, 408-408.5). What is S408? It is 0.7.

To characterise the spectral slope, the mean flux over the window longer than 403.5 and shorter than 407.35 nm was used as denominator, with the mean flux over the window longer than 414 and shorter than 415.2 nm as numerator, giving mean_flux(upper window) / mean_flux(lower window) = 1.02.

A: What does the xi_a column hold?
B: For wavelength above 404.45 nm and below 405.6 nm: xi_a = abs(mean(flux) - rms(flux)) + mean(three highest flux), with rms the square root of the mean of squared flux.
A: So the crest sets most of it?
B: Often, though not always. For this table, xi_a 17.2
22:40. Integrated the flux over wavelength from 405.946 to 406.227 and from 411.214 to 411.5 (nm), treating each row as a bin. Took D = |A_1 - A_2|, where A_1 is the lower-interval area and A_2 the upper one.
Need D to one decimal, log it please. 0.8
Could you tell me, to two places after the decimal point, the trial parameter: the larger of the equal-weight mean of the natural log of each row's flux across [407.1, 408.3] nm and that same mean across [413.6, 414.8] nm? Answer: 2.74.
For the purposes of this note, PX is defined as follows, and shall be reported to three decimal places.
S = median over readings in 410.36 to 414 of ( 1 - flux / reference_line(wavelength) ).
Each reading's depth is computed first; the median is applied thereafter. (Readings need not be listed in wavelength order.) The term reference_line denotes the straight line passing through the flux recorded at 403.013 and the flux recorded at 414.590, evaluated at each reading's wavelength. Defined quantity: 0.077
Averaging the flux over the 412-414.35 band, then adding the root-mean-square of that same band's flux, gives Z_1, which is 30.9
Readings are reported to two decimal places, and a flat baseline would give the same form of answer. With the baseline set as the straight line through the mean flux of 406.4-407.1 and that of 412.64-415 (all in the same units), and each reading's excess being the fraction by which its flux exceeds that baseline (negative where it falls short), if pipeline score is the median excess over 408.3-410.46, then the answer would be -0.04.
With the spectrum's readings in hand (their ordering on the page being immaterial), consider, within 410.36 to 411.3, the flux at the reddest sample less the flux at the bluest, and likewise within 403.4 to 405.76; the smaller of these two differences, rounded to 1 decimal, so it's -1.2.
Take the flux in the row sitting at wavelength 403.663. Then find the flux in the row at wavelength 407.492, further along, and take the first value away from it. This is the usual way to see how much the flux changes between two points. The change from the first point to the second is -2.2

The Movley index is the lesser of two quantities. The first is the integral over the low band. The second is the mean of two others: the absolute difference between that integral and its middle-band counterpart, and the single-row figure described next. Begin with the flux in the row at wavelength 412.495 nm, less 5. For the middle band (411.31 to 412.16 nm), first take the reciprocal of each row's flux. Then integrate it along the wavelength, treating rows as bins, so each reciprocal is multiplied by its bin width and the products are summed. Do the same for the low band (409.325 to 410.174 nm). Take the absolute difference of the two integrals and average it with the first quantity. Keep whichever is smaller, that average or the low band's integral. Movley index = 0.0642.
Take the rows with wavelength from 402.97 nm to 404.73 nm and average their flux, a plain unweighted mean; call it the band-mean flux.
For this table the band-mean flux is 15.1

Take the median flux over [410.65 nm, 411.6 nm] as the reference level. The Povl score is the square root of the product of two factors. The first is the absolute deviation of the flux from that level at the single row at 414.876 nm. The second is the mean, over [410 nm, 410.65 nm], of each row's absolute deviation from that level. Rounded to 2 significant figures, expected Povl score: 1.6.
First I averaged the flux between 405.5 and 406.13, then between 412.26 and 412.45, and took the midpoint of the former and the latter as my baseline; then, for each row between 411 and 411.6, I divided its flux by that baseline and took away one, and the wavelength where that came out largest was 411.546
